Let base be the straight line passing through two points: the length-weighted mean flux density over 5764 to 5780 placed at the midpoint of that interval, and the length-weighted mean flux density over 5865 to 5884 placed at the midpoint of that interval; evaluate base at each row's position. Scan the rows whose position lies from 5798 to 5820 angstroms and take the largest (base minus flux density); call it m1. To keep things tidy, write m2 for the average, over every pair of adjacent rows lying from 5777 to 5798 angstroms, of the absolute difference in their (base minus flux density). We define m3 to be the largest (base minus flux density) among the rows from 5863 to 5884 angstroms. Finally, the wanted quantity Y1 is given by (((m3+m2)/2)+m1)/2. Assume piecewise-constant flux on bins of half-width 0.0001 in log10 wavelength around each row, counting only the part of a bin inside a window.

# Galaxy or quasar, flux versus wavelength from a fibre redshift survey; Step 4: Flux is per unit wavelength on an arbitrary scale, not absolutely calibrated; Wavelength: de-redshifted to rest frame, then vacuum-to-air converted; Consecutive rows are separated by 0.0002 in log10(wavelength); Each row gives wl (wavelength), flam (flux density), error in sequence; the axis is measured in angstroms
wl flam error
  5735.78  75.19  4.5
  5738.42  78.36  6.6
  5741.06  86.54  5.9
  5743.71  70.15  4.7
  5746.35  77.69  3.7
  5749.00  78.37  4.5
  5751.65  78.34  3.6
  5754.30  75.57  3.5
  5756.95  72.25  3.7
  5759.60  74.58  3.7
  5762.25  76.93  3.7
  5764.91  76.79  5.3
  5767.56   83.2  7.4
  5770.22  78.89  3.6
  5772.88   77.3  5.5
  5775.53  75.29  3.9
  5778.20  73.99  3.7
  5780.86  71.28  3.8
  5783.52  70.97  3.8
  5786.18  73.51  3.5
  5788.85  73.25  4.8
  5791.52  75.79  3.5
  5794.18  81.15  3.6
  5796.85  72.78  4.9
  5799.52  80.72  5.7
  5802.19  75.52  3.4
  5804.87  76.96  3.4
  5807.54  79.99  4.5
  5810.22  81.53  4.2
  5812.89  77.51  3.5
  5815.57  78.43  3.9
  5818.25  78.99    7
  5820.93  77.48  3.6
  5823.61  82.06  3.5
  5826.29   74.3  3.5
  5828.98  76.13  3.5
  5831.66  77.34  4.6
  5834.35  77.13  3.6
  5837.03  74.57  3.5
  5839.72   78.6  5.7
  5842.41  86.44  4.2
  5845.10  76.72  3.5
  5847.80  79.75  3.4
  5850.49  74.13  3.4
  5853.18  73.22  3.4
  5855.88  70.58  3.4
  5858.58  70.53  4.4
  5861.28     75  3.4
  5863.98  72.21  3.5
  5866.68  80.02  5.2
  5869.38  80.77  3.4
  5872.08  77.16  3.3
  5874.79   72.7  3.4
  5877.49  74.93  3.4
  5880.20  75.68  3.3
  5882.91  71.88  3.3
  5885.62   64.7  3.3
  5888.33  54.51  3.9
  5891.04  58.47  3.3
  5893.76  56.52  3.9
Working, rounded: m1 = 1.5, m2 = 3.2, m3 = 4.2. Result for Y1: 2.6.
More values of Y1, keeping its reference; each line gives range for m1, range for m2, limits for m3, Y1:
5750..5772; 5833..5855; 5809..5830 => 4.5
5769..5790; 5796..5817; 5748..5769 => 5.4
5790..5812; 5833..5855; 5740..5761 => 5.3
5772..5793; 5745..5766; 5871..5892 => 8.9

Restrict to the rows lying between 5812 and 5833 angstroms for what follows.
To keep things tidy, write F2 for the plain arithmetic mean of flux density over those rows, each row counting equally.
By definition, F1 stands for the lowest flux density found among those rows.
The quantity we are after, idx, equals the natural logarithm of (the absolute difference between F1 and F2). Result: 1.25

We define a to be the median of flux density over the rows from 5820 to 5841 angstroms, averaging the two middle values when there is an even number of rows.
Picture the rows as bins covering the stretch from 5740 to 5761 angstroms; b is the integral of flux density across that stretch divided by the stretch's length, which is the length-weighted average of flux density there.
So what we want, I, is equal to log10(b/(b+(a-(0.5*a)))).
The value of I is -0.177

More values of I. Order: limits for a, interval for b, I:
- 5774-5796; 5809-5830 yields -0.168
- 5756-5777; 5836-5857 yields -0.176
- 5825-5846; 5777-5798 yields -0.182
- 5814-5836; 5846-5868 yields -0.182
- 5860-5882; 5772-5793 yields -0.179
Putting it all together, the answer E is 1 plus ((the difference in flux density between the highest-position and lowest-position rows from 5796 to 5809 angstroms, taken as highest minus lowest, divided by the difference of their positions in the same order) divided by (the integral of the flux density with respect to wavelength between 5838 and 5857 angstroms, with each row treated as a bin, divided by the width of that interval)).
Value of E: 1.009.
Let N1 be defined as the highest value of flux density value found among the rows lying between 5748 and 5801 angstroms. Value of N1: 83.2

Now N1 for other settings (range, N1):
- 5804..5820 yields 81.53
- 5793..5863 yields 86.44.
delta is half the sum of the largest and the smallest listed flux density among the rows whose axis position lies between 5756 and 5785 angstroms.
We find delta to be 77.1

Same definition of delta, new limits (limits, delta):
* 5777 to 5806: 76.1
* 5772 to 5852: 78.7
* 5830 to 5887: 75.6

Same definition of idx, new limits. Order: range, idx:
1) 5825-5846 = 1.21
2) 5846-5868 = 1.36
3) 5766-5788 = 1.52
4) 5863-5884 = 1.33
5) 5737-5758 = 1.95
